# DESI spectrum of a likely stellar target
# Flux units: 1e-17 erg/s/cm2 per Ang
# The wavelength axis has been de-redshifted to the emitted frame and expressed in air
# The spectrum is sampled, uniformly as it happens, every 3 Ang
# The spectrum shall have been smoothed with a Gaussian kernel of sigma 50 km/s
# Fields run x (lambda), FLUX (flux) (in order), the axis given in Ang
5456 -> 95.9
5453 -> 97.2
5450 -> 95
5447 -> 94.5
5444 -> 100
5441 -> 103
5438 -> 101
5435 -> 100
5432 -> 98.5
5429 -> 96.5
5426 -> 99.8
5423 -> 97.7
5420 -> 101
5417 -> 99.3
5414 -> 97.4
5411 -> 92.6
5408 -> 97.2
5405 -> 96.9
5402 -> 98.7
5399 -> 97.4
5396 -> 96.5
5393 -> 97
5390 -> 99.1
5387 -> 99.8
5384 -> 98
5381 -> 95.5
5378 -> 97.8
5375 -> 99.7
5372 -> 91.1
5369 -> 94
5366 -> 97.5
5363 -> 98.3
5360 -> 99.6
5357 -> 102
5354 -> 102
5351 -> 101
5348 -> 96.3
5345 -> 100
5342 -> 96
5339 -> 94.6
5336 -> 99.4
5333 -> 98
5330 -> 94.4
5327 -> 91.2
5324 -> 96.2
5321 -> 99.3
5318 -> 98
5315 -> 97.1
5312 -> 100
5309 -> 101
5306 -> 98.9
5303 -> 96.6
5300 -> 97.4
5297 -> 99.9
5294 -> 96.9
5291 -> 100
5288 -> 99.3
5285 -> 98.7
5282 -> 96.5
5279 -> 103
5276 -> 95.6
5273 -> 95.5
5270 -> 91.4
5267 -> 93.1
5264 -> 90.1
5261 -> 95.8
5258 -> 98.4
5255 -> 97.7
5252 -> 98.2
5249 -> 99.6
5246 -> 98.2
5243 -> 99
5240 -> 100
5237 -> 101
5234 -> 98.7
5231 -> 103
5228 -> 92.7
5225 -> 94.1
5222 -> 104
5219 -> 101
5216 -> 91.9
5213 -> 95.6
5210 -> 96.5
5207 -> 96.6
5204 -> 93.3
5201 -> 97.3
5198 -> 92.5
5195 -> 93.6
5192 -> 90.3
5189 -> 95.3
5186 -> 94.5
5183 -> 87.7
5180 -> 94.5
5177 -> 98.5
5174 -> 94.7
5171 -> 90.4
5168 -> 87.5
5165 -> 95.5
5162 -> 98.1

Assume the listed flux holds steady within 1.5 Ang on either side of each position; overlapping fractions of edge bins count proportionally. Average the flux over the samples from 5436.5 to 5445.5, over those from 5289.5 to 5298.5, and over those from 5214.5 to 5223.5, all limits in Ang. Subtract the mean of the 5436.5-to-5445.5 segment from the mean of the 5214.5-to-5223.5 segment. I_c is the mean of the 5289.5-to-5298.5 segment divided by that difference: -42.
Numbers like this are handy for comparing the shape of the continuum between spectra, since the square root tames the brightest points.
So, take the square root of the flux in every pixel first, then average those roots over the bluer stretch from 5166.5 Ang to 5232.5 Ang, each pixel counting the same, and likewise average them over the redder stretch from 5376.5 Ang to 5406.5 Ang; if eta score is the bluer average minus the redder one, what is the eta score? -0.15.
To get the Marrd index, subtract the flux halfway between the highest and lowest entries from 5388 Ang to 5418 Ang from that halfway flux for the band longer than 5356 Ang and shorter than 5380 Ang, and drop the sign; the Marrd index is 0.60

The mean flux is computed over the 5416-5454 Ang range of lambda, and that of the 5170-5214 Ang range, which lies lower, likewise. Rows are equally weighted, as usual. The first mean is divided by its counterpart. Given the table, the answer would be 1.05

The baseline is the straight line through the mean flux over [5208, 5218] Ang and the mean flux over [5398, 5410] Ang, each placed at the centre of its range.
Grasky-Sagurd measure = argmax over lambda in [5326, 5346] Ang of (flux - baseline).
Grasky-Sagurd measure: 5345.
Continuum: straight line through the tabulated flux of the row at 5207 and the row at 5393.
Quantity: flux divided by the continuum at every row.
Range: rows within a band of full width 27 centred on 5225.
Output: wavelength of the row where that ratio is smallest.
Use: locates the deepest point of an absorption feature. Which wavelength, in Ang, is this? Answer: 5216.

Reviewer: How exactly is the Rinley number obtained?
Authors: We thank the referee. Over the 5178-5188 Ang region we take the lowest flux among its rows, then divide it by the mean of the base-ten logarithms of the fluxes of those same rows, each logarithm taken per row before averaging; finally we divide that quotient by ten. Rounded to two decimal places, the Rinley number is 4.46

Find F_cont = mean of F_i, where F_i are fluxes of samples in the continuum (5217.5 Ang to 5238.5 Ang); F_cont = 99.2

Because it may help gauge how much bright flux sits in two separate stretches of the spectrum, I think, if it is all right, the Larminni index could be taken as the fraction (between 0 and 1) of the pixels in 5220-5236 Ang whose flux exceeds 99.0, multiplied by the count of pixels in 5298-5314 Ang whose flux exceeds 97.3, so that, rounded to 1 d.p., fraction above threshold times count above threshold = 1.6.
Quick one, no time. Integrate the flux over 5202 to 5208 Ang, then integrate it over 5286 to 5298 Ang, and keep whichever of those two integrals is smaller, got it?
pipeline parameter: 570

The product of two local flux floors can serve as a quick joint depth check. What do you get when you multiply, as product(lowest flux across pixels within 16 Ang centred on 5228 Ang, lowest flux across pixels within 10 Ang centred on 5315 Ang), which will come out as 9001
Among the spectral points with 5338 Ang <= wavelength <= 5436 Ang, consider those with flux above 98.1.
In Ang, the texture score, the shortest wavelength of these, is 5345 Ang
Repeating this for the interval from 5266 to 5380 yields 5279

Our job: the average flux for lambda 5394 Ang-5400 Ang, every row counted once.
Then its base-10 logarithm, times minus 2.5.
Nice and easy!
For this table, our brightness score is -4.97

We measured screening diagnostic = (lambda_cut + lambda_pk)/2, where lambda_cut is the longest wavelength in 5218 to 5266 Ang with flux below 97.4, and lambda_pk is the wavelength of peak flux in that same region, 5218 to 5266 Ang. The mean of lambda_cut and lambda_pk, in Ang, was 5243.0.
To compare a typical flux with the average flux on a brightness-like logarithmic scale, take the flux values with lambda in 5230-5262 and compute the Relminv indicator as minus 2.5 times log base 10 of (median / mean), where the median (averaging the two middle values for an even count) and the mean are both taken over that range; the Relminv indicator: 0.004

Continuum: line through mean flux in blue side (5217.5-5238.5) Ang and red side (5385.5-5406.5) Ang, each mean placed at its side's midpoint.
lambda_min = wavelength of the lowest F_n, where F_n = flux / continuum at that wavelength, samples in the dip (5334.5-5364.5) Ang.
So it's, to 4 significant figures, 5339 Ang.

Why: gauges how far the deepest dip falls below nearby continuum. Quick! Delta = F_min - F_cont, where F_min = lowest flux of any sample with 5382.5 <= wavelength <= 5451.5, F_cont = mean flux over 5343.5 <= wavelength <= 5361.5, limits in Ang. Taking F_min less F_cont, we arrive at -8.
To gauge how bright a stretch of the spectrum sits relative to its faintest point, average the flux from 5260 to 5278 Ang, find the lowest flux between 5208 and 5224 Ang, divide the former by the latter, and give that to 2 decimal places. 1.02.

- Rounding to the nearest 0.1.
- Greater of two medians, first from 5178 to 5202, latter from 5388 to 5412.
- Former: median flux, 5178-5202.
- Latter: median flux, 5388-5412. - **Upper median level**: 97.1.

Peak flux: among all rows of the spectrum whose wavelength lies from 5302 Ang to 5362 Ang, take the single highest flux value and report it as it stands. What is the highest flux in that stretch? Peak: 102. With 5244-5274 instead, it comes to 99.6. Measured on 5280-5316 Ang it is 101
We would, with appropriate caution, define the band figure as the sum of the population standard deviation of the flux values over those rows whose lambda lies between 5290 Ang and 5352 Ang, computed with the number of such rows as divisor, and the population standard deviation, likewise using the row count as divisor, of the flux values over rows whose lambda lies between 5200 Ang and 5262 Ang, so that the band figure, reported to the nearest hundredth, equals 5.52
